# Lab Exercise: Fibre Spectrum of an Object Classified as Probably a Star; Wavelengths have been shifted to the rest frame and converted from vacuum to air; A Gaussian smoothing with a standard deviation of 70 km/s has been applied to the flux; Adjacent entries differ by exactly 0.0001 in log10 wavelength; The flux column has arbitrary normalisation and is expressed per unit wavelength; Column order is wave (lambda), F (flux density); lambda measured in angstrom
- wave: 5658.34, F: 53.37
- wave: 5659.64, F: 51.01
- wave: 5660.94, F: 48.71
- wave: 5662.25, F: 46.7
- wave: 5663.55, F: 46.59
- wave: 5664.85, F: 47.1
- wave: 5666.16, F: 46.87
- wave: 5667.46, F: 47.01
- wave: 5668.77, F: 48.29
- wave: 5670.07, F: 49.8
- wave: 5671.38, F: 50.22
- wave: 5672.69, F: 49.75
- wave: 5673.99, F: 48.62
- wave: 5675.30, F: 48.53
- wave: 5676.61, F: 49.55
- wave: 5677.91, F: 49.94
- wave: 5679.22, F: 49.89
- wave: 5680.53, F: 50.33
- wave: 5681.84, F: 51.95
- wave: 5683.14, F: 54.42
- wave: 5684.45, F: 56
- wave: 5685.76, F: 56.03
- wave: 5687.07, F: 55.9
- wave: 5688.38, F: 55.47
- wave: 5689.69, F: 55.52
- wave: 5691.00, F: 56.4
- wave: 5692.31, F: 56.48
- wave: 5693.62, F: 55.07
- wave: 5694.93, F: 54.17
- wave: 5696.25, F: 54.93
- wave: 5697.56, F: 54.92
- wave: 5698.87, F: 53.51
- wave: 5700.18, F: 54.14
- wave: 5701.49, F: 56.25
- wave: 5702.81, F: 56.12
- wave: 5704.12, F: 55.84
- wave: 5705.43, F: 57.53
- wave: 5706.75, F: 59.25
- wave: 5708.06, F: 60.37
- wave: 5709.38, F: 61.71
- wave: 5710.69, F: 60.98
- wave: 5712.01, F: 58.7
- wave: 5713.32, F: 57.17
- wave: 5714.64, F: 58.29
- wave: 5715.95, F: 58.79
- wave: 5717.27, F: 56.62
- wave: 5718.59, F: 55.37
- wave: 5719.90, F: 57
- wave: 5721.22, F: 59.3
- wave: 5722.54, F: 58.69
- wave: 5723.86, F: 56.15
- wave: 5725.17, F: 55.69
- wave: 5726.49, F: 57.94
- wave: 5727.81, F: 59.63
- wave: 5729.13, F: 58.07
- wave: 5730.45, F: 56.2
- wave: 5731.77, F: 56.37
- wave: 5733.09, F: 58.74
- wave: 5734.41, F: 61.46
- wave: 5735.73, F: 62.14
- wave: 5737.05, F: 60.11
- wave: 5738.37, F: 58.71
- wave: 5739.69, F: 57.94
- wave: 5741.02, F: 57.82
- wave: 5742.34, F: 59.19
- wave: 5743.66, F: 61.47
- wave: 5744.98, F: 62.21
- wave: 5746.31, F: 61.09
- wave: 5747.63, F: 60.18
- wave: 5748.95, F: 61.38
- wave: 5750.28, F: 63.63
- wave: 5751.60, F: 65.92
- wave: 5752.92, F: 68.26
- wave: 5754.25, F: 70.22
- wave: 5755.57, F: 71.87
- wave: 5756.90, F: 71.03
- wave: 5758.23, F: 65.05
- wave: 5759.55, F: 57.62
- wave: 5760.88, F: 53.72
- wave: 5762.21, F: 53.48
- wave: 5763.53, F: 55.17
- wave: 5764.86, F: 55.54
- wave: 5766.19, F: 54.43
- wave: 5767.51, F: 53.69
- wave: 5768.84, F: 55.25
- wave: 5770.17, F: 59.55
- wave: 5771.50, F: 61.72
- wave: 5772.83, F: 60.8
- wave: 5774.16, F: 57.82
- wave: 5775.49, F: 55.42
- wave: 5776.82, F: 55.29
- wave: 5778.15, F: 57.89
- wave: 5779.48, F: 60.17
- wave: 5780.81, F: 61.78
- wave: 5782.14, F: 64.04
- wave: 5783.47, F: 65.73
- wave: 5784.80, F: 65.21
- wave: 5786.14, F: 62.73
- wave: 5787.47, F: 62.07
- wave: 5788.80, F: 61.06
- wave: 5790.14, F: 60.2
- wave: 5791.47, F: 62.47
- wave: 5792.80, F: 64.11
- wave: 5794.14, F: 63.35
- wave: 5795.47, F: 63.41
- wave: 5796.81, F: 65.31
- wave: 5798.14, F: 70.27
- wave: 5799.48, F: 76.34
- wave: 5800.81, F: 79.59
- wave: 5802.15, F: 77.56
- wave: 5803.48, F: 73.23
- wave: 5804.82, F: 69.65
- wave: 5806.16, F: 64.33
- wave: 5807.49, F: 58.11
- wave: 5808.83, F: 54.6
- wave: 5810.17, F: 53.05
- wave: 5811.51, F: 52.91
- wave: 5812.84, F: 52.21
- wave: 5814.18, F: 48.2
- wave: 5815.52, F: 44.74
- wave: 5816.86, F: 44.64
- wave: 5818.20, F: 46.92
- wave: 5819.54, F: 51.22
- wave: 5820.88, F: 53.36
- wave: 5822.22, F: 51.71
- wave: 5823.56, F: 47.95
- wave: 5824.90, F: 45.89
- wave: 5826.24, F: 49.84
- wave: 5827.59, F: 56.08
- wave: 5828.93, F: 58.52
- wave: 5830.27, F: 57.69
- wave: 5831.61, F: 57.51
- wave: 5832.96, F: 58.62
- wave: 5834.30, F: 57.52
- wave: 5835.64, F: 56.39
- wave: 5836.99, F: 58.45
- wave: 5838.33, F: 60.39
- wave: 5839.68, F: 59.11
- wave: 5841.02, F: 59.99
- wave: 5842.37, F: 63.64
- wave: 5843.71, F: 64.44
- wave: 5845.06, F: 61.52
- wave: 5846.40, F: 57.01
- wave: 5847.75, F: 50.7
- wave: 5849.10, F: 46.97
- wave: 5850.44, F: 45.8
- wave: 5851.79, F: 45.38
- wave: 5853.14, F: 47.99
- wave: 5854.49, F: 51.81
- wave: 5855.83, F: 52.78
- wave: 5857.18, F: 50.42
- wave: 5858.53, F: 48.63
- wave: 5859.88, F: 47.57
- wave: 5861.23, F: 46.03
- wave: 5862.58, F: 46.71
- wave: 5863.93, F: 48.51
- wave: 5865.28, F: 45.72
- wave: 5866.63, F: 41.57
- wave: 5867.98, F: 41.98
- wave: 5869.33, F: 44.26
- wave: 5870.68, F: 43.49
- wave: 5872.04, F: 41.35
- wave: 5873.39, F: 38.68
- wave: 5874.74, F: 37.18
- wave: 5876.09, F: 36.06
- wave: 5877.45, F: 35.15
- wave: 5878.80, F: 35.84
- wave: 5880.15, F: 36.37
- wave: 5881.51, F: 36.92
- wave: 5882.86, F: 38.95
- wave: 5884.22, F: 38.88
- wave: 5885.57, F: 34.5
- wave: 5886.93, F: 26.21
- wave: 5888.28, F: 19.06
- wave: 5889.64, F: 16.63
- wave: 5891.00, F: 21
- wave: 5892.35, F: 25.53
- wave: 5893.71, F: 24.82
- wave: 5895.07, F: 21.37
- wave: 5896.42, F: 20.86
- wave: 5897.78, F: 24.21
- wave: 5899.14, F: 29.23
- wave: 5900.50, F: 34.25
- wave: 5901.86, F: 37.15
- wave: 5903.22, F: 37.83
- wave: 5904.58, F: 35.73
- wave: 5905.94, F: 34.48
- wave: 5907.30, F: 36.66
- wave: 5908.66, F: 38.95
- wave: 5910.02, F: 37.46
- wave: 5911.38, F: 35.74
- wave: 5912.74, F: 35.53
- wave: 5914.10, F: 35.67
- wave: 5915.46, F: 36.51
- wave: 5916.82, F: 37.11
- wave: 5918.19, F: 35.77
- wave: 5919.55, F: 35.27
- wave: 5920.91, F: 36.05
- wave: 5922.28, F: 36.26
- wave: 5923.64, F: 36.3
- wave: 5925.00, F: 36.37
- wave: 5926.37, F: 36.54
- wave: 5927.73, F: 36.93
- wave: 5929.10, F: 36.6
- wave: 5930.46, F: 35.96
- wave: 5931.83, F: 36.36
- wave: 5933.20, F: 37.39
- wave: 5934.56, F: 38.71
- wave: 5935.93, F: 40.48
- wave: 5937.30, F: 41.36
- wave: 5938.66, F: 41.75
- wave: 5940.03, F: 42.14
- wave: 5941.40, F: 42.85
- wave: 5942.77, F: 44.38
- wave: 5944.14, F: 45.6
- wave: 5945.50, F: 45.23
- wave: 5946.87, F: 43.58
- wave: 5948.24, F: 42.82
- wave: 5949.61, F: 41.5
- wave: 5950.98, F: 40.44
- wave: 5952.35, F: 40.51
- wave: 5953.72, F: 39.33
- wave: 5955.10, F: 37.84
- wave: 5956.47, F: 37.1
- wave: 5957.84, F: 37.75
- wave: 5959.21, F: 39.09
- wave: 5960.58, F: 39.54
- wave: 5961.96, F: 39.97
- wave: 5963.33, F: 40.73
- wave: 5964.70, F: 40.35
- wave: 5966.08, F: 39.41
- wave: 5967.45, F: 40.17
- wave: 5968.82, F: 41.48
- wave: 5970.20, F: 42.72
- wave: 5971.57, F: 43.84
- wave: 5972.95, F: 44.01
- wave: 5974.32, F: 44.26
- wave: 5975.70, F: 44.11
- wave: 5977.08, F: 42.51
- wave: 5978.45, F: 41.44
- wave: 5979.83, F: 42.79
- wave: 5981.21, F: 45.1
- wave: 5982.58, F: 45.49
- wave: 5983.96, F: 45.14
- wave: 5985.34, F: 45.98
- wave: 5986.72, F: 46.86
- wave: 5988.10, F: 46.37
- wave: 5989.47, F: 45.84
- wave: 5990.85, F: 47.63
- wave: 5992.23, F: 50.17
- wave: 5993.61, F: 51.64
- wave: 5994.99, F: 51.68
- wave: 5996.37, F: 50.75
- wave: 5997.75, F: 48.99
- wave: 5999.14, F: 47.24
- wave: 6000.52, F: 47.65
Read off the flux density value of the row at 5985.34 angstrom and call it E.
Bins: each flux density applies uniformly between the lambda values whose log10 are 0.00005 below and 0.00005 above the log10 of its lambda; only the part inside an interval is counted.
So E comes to 45.98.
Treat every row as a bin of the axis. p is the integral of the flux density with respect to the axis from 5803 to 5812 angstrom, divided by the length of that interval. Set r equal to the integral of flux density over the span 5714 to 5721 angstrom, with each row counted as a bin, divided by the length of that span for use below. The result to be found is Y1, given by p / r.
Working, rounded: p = 61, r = 57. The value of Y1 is 1.1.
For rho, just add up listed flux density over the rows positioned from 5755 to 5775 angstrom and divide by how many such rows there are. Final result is 59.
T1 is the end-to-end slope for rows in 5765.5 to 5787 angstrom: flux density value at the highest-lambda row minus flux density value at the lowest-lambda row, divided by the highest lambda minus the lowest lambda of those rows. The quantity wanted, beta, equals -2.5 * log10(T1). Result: 1.0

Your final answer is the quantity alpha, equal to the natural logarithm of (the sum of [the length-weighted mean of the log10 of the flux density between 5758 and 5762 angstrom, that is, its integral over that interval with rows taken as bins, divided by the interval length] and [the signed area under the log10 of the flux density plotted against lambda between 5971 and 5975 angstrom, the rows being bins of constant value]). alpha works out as 2.12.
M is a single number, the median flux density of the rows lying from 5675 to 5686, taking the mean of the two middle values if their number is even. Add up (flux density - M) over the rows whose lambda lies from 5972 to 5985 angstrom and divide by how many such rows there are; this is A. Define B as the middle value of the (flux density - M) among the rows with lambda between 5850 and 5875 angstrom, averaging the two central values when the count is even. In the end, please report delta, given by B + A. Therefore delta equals -11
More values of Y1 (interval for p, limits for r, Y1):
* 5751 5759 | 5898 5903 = 2.1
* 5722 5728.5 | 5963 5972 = 1.4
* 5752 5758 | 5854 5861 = 1.4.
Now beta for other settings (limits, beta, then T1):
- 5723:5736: 0.7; 0.50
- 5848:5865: 2.5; 0.10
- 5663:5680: 1.7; 0.21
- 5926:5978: 2.3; 0.12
